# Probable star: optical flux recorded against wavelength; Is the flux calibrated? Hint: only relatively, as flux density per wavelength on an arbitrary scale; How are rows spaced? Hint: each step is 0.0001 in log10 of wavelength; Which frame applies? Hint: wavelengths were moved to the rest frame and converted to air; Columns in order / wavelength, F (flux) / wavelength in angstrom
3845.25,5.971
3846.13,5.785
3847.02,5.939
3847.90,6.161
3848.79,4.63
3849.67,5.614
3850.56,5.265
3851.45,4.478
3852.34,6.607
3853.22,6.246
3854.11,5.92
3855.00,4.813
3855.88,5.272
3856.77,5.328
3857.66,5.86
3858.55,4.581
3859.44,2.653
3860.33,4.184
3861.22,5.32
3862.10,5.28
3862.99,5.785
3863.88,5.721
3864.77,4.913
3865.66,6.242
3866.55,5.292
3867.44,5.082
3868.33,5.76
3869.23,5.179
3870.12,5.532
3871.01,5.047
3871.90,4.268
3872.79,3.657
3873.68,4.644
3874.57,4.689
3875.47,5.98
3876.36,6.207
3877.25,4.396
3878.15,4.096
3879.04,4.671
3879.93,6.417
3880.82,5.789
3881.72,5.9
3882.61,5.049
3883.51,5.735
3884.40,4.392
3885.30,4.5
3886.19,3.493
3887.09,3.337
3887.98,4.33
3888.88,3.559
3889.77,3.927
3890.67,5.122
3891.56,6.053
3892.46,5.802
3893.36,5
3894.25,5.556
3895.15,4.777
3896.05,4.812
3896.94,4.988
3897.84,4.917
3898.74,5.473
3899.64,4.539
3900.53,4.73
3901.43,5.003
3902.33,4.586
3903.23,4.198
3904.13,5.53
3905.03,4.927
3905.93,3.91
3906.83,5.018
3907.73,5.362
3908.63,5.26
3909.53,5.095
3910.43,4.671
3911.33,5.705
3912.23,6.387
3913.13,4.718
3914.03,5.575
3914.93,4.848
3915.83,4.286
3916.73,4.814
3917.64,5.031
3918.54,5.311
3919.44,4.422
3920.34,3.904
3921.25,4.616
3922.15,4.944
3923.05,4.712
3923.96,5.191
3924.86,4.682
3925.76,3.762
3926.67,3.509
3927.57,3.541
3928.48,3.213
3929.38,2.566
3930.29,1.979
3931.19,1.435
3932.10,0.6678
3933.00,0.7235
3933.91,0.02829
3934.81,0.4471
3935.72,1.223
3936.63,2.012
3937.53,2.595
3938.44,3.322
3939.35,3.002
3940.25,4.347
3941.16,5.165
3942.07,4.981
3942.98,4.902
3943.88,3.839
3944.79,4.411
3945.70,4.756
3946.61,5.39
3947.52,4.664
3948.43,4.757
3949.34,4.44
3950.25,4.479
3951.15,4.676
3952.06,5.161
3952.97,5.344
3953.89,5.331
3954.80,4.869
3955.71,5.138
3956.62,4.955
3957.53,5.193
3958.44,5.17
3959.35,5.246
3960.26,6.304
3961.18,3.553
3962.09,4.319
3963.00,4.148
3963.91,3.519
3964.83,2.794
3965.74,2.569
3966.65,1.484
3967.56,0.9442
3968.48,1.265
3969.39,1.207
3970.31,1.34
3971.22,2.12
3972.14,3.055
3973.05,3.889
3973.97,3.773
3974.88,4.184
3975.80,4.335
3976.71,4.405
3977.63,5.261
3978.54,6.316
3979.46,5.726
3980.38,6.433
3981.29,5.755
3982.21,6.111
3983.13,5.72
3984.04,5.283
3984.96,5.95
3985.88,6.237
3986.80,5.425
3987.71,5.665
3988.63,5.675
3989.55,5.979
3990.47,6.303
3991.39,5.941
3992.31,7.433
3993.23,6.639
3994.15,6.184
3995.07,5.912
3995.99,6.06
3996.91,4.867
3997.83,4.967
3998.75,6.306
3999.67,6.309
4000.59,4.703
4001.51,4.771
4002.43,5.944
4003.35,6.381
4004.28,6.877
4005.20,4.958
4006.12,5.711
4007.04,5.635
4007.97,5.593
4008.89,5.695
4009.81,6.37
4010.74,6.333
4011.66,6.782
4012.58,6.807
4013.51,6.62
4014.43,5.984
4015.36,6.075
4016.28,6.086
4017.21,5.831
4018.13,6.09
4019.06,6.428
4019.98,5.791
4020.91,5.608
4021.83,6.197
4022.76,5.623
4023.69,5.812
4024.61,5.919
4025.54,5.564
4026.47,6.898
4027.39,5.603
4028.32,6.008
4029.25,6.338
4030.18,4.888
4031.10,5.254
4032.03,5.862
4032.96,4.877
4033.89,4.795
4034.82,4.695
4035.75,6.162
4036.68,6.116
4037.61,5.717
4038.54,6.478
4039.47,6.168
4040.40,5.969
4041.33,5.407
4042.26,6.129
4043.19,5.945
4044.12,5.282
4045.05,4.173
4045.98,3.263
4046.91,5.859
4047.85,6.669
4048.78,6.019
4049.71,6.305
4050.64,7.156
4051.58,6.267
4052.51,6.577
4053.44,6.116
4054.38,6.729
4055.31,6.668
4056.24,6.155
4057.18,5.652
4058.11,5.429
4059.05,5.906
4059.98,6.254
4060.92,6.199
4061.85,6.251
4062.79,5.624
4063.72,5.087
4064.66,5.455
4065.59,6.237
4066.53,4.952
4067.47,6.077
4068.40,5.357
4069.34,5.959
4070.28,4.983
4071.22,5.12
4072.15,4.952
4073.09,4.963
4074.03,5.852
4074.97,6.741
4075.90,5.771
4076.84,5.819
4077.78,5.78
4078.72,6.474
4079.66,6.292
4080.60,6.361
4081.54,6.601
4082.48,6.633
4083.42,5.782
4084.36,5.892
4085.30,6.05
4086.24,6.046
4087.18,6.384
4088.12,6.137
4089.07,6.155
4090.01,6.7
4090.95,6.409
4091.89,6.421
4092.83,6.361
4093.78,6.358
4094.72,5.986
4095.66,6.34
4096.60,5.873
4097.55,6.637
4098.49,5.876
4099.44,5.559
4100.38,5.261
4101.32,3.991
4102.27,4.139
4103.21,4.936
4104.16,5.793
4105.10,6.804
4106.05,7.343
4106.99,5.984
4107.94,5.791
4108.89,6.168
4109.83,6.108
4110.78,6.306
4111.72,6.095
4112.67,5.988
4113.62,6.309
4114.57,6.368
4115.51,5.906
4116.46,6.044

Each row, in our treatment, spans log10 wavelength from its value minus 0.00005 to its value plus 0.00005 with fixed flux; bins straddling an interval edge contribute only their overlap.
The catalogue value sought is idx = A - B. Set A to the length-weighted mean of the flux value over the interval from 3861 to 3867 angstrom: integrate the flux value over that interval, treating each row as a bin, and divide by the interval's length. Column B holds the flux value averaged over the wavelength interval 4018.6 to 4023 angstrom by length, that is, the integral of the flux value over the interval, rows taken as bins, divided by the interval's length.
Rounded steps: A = 5.5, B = 5.95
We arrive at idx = -0.4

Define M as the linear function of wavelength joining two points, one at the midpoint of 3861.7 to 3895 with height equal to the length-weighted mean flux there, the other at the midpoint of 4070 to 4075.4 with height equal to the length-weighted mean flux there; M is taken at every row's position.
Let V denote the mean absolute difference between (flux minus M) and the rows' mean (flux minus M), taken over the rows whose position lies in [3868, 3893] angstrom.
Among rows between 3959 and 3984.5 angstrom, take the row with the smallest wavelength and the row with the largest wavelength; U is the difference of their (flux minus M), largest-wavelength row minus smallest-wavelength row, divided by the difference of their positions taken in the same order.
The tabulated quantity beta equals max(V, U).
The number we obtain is 0.8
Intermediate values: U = -0.001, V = 0.8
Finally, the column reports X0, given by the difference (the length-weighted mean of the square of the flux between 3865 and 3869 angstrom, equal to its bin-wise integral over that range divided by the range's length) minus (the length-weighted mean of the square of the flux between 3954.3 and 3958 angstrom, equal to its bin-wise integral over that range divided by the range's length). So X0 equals 5.3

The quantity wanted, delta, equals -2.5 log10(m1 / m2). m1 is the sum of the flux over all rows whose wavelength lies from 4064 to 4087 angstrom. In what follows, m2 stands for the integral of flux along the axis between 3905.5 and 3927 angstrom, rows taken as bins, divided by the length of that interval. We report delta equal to -3.7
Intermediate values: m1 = 140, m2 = 4.8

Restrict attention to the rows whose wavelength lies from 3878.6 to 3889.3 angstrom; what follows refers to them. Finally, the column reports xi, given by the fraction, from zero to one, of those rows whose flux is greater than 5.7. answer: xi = 0.3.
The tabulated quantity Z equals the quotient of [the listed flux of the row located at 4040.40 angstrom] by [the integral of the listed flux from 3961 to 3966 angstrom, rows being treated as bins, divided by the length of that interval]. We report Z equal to 1.7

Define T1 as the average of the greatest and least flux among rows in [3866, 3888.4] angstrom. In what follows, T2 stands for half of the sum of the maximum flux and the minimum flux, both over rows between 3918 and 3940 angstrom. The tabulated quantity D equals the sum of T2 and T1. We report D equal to 7.5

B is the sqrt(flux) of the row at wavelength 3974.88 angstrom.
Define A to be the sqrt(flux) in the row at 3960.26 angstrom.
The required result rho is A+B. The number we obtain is 4.56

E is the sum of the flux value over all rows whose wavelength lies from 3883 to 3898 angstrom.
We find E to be 80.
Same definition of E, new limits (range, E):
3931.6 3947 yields 52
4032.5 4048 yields 94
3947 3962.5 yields 84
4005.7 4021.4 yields 103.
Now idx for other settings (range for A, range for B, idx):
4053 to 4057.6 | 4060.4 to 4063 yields 0.2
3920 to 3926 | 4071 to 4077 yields -1.0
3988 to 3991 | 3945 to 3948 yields 1.1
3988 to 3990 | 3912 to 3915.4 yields 0.5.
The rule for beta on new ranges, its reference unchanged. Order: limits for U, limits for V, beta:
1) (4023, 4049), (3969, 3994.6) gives 1.2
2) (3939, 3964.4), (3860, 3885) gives 0.6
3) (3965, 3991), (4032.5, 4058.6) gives 0.6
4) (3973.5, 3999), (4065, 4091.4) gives 0.4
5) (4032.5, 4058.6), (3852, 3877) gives 0.6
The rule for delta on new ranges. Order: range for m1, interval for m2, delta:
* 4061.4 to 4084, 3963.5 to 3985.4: -3.9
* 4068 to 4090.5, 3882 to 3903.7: -3.7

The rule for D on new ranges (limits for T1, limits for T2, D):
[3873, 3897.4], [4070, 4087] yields 10.7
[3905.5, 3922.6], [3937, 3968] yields 8.8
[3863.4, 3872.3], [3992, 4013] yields 11.3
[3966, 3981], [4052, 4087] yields 9.5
